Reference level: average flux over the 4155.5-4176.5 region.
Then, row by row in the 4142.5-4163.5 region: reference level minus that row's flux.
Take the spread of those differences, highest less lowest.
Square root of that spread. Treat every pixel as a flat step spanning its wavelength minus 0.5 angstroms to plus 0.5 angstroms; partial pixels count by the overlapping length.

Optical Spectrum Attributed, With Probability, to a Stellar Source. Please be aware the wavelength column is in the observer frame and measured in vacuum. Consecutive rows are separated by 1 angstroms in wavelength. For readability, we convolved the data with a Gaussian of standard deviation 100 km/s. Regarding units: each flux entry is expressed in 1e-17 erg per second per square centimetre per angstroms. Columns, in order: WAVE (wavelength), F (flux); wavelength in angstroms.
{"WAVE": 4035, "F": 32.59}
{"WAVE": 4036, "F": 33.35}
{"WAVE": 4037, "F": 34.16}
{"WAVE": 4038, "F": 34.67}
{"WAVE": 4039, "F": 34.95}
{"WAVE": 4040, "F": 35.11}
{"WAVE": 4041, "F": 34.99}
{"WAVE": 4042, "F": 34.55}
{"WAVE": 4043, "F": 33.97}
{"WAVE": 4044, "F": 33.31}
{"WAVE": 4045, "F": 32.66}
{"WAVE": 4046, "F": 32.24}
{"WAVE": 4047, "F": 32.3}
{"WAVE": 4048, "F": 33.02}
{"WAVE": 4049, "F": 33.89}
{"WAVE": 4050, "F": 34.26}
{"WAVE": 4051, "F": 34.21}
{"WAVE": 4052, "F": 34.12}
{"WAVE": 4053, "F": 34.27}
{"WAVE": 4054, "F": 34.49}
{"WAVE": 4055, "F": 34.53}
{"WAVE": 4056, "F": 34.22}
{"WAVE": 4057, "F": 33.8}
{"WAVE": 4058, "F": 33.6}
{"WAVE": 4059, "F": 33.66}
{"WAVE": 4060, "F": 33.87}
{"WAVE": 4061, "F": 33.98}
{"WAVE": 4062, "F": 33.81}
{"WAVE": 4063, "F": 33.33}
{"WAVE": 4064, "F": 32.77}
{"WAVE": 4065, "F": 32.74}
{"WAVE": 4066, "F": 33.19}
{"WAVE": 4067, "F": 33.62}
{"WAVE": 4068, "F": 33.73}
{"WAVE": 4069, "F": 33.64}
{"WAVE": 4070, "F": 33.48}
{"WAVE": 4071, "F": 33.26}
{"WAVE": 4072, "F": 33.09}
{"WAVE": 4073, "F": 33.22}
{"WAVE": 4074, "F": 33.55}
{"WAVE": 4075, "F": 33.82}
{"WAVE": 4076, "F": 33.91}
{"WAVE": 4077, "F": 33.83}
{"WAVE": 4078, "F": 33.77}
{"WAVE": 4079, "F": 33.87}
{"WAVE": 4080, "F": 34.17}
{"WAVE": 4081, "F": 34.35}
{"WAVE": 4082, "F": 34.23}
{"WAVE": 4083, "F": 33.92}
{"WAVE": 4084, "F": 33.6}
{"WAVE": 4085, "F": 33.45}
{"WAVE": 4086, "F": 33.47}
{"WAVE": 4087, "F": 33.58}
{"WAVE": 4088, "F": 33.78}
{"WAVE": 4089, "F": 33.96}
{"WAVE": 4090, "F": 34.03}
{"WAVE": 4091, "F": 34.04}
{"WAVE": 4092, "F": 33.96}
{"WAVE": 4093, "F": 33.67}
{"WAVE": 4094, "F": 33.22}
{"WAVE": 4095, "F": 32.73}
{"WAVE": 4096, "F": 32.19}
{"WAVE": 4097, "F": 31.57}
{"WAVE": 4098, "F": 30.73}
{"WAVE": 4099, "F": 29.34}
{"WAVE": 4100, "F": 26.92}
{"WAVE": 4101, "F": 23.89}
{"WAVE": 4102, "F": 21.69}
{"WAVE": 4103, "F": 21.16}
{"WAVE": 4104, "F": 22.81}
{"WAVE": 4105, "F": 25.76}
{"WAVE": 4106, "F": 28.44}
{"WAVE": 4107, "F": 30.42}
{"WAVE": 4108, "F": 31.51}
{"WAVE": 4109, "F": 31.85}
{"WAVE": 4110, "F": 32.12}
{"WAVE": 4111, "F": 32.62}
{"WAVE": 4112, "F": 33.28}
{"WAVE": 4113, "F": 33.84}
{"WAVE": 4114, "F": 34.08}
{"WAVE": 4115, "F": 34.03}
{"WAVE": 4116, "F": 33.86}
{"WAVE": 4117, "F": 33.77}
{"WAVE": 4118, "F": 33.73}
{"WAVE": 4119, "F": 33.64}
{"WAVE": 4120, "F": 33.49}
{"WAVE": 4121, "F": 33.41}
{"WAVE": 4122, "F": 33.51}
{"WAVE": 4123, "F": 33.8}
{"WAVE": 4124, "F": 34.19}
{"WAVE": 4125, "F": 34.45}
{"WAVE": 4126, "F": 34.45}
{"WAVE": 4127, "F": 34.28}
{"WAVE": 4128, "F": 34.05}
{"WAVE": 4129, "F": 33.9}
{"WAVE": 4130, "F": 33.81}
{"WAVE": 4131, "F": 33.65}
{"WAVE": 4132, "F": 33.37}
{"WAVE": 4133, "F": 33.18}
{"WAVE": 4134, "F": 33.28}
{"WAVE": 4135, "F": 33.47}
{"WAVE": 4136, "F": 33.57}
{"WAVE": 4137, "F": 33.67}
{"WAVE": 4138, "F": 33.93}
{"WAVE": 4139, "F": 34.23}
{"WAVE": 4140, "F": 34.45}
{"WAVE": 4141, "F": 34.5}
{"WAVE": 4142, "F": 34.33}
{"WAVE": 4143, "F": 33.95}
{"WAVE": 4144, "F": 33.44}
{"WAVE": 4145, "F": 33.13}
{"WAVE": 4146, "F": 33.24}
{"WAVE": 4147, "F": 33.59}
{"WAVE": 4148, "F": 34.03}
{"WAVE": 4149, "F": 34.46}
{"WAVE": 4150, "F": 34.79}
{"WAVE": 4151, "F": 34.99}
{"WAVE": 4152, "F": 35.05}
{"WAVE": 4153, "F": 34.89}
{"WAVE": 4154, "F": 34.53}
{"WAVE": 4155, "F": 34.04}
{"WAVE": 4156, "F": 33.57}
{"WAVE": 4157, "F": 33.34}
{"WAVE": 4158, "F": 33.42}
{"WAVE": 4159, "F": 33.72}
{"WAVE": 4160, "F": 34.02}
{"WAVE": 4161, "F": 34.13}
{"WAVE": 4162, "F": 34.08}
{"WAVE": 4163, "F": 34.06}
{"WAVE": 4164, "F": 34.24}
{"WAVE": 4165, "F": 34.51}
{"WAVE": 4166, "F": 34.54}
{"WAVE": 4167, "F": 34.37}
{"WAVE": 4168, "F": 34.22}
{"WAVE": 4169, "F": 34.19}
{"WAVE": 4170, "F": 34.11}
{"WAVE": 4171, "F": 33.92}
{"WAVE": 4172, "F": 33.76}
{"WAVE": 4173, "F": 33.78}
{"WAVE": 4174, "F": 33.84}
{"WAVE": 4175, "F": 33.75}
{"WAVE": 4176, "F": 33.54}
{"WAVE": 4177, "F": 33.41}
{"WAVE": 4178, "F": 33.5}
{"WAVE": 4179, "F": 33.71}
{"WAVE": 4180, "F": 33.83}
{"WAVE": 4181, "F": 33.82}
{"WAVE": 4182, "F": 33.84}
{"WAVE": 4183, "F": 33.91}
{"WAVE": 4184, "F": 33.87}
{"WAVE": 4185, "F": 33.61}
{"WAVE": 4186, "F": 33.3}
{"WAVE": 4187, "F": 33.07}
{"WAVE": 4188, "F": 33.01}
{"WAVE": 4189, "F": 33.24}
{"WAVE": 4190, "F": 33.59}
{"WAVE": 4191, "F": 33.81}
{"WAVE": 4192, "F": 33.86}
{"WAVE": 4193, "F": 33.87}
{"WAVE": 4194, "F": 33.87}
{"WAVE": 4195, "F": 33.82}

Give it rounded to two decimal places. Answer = 1.39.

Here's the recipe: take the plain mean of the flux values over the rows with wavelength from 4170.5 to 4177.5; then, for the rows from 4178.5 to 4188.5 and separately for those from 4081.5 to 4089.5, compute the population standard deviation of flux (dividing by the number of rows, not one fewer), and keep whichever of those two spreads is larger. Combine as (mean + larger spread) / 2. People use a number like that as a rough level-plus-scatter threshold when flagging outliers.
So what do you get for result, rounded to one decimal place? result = 17.0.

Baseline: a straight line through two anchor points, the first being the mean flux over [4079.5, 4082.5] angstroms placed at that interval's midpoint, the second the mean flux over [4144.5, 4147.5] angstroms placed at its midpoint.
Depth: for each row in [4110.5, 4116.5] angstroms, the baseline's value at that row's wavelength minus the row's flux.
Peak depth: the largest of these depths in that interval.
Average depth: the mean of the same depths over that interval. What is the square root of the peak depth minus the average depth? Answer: 1.0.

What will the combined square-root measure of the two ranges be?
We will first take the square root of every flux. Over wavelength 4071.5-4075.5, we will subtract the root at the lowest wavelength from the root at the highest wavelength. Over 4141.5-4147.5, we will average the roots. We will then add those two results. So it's 5.86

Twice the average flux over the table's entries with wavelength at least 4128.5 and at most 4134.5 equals 67.1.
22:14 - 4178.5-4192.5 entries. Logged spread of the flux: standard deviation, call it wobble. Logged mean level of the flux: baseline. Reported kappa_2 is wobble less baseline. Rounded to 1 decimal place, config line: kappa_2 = -33.3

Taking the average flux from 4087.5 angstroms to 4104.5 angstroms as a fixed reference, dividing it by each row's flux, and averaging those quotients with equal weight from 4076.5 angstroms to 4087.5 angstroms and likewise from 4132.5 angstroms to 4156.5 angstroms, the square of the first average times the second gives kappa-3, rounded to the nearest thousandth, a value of 0.692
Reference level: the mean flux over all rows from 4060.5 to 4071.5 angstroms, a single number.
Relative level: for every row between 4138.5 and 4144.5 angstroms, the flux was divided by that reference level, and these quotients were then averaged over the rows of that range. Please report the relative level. 1.02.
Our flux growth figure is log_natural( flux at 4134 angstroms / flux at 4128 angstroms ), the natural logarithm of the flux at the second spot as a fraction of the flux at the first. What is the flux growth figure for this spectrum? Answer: -0.023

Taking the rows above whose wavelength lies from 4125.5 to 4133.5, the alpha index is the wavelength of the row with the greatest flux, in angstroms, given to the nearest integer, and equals 4126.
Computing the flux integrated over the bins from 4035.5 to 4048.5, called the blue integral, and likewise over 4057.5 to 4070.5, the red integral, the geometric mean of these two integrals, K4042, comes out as 437.3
